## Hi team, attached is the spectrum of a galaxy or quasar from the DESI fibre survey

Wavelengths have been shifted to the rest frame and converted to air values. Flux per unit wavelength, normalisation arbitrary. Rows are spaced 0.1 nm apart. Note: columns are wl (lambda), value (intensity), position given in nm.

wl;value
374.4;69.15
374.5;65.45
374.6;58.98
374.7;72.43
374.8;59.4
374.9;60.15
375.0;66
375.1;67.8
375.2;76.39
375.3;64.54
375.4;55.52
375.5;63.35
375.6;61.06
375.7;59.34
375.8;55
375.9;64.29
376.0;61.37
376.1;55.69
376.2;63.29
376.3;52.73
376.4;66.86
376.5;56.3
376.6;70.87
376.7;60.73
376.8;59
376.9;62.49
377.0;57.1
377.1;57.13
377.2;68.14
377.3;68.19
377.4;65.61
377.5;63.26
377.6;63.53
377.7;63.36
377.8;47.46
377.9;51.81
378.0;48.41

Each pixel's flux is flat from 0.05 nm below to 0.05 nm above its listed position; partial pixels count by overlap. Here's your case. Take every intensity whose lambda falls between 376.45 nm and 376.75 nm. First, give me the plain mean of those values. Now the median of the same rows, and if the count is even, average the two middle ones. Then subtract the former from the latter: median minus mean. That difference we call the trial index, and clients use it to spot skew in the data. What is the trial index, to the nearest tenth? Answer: -1.9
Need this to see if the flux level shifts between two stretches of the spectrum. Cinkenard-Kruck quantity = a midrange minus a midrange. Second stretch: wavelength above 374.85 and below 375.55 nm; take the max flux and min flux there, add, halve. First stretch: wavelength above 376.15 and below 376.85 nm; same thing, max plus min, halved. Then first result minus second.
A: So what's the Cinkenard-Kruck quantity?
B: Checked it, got -4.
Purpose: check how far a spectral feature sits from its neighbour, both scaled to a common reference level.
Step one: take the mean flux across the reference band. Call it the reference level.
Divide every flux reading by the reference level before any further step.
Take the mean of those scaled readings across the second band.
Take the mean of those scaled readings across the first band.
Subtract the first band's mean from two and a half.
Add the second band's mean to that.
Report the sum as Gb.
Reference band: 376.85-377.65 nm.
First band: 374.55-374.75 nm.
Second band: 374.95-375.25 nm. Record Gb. 2.57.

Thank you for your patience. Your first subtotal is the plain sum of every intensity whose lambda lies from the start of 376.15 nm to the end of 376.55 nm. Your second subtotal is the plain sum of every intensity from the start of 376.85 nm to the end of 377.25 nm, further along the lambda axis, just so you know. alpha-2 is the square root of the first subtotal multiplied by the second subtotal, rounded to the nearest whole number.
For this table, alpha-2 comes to 242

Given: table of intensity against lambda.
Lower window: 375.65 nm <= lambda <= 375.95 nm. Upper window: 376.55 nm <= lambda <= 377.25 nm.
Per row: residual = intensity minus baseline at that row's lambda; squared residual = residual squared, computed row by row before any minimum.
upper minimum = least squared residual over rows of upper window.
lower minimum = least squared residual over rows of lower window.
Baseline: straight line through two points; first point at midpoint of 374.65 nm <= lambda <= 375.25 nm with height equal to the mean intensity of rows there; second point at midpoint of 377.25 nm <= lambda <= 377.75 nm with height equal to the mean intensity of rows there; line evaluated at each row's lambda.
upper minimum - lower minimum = 4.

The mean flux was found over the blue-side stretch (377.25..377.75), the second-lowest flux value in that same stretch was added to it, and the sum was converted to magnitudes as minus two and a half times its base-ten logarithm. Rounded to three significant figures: -5.27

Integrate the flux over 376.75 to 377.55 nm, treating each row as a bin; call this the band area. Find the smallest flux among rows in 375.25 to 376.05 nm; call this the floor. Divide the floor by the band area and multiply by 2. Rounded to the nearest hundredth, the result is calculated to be 2.20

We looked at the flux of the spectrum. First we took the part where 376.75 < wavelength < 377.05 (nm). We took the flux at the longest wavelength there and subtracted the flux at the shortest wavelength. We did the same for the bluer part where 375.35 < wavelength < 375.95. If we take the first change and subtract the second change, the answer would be -11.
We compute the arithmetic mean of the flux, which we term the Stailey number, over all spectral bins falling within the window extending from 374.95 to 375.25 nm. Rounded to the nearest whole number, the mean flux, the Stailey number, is 70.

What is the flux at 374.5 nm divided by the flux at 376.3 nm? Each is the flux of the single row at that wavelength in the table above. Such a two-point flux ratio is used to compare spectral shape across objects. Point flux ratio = 1.2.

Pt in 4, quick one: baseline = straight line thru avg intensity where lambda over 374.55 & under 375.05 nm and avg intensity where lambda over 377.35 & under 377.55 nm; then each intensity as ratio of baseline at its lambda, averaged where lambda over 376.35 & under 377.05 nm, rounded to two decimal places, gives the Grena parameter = 0.97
